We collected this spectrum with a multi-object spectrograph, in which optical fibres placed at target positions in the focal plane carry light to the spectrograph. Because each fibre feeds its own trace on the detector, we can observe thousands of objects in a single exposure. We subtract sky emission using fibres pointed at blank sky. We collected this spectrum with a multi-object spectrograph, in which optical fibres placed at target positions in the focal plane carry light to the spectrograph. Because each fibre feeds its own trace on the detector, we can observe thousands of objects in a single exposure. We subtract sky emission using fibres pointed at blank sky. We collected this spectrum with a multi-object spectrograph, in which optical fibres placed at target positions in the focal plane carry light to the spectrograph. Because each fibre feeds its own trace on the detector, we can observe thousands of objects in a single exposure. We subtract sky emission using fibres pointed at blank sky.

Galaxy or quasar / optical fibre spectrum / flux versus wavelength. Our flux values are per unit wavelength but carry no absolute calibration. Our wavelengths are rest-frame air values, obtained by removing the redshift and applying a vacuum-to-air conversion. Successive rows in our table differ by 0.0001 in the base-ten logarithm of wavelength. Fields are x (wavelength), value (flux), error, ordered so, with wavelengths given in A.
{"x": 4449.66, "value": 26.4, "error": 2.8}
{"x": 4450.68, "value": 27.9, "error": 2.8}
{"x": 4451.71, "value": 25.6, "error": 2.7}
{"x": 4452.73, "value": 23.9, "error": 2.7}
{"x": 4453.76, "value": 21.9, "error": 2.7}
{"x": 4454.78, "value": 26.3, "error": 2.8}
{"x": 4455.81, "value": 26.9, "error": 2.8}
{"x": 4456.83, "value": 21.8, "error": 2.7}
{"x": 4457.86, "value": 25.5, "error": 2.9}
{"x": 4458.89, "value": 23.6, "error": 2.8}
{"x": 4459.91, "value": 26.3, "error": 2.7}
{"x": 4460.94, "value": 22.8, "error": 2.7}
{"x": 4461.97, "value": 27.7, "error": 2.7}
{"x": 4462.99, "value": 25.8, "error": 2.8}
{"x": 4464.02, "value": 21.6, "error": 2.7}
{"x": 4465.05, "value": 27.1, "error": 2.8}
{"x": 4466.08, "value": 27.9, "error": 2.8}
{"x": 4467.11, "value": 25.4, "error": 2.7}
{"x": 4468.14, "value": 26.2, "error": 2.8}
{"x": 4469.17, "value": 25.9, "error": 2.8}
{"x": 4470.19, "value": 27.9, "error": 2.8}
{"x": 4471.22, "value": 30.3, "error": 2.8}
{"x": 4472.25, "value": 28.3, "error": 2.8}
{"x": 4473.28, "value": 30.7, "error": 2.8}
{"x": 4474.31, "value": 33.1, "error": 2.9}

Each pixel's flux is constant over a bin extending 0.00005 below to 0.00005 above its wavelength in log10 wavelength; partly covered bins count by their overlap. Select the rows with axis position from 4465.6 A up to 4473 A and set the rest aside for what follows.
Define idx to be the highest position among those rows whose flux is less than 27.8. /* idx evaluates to 4469.17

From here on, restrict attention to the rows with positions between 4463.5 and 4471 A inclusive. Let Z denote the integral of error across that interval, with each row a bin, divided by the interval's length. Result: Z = 2.77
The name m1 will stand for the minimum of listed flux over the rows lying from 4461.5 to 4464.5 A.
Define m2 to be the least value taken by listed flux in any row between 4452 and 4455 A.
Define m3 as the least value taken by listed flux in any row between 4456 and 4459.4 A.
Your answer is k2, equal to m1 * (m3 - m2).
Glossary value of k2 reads -2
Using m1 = 21.6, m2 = 21.9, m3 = 21.8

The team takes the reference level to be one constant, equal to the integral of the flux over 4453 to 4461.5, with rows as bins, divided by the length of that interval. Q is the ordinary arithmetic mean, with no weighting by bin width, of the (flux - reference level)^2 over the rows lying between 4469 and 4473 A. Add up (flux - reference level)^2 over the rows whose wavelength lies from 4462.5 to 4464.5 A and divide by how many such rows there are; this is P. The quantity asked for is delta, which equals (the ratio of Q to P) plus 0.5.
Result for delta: 3.8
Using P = 4.9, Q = 16.3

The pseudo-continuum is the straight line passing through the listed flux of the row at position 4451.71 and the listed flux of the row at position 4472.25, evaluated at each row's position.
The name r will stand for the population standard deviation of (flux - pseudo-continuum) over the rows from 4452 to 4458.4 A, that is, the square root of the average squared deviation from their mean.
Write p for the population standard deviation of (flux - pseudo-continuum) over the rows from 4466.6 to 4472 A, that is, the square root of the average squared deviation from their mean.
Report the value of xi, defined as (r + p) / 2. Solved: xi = 1.8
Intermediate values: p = 1.6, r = 2.0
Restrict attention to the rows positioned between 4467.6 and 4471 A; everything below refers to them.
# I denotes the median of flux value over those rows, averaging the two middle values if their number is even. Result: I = 26.2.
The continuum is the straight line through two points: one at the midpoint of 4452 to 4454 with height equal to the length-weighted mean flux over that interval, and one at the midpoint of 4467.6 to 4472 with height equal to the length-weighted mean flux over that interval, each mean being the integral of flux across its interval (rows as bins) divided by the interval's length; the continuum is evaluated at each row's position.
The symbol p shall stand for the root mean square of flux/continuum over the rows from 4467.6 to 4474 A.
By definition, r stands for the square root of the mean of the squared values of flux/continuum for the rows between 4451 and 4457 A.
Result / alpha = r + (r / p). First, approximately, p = 1.013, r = 1.04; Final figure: 2.06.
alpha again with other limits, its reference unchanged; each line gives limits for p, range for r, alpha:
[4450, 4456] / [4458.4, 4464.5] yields 1.86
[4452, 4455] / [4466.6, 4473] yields 1.96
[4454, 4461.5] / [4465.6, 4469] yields 1.96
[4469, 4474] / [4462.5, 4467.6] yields 1.92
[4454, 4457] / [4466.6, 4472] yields 1.93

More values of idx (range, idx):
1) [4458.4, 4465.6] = 4465.05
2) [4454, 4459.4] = 4458.89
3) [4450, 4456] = 4455.81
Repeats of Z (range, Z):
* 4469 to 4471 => 2.81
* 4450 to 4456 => 2.75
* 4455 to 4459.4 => 2.80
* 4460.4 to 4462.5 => 2.70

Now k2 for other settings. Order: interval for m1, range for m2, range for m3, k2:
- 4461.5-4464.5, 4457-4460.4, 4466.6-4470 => 39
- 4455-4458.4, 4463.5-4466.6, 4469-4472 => 94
